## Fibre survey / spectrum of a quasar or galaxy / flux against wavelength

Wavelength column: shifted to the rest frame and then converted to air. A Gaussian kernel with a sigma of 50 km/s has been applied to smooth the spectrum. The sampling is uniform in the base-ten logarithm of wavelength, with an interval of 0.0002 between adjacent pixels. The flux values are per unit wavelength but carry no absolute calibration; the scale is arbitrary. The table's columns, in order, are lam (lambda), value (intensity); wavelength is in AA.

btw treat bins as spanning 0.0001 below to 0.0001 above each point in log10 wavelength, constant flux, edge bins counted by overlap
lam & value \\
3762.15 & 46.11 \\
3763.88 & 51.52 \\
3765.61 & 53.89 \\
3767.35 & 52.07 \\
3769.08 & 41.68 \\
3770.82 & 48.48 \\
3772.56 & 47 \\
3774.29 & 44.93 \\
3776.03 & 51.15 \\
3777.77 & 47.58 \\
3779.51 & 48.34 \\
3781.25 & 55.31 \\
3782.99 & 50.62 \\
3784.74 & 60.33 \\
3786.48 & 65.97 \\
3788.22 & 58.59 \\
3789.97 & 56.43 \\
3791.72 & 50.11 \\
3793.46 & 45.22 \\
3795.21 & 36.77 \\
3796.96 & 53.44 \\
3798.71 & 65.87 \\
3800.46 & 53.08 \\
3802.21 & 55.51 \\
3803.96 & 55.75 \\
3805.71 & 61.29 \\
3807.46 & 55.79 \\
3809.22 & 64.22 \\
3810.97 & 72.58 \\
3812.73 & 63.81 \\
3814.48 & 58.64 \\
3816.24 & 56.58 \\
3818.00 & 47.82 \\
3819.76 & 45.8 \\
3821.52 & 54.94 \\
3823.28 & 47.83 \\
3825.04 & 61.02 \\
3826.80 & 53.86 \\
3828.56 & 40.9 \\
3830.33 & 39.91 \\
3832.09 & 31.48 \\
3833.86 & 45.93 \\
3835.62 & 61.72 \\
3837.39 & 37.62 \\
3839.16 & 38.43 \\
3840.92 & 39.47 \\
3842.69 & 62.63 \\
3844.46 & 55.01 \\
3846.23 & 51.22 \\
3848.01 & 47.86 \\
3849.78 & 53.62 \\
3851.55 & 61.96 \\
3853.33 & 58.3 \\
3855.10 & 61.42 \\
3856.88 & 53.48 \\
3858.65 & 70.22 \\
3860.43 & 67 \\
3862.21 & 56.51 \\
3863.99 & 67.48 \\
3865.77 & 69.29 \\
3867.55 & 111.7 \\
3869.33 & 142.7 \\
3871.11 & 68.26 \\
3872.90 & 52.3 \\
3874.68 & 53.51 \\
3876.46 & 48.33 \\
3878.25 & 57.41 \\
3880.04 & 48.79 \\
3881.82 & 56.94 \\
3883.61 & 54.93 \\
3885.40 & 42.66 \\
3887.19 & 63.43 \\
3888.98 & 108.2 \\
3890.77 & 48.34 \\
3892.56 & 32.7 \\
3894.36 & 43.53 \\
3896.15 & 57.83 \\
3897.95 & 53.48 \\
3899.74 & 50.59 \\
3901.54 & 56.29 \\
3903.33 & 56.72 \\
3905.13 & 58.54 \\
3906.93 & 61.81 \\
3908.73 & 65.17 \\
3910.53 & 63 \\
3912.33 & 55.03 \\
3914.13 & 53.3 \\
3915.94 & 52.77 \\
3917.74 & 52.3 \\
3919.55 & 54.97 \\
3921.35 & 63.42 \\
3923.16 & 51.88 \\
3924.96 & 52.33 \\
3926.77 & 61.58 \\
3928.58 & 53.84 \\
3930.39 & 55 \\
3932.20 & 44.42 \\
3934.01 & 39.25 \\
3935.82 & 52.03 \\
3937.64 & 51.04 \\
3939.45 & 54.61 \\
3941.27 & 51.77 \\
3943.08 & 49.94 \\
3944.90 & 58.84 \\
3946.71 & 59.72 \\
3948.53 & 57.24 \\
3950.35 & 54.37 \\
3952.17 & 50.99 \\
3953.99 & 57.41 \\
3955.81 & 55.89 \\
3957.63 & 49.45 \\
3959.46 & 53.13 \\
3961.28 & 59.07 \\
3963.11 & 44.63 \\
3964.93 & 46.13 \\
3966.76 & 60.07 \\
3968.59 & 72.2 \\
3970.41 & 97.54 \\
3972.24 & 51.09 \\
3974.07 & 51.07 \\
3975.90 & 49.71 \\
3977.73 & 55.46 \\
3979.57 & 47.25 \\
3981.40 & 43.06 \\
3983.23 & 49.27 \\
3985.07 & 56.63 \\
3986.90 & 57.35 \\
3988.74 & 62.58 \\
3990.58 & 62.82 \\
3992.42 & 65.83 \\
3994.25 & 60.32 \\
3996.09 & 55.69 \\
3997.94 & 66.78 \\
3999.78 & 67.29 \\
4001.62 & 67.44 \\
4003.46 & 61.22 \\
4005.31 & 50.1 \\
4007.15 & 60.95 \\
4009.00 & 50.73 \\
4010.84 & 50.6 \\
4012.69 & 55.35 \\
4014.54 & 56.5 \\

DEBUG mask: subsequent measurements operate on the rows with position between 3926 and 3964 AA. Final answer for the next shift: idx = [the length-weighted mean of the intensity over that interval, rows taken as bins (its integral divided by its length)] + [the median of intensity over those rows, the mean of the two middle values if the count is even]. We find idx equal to 107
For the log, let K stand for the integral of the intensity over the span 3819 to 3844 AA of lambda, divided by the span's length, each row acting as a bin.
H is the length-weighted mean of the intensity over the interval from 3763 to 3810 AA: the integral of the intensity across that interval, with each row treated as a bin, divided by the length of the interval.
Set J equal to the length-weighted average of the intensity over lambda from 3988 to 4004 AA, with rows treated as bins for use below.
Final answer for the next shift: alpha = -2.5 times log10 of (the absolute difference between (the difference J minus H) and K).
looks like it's -3.92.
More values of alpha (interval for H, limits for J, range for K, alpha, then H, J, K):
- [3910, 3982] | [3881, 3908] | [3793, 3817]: -4.36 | 55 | 56.4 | 57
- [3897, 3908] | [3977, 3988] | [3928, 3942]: -4.35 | 56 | 51.6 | 50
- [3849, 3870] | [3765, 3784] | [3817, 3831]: -4.65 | 72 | 49.2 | 49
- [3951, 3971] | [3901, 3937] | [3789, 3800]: -4.34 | 58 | 55.1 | 51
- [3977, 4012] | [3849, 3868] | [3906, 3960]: -4.17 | 57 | 65.5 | 55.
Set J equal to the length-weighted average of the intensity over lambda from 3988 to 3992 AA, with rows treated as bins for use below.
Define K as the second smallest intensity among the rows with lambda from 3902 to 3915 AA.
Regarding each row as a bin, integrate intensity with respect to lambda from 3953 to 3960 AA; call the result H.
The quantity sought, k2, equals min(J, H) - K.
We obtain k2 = 8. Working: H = 378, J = 63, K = 55.03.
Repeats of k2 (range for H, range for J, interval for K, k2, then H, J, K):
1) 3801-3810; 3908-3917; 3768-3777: 13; 524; 58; 44.93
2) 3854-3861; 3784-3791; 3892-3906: 17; 439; 60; 43.53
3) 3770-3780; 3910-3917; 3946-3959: 5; 479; 56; 50.99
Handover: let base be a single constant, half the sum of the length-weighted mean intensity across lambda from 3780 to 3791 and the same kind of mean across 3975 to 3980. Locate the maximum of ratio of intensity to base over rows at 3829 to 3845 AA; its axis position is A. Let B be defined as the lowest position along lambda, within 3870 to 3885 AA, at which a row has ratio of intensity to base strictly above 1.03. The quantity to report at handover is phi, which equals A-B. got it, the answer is -28.4 AA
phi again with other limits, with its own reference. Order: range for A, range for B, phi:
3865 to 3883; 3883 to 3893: -17.9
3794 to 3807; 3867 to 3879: -68.8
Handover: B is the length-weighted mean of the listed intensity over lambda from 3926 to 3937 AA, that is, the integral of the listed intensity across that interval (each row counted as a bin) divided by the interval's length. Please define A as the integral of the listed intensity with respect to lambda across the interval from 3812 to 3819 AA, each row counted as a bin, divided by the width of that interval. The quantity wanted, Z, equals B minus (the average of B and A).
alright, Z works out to -3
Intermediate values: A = 56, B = 51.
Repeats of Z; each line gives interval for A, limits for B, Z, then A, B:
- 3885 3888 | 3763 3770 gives -2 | 54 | 50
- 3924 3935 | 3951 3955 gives 2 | 51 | 54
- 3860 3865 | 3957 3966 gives -6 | 63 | 51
